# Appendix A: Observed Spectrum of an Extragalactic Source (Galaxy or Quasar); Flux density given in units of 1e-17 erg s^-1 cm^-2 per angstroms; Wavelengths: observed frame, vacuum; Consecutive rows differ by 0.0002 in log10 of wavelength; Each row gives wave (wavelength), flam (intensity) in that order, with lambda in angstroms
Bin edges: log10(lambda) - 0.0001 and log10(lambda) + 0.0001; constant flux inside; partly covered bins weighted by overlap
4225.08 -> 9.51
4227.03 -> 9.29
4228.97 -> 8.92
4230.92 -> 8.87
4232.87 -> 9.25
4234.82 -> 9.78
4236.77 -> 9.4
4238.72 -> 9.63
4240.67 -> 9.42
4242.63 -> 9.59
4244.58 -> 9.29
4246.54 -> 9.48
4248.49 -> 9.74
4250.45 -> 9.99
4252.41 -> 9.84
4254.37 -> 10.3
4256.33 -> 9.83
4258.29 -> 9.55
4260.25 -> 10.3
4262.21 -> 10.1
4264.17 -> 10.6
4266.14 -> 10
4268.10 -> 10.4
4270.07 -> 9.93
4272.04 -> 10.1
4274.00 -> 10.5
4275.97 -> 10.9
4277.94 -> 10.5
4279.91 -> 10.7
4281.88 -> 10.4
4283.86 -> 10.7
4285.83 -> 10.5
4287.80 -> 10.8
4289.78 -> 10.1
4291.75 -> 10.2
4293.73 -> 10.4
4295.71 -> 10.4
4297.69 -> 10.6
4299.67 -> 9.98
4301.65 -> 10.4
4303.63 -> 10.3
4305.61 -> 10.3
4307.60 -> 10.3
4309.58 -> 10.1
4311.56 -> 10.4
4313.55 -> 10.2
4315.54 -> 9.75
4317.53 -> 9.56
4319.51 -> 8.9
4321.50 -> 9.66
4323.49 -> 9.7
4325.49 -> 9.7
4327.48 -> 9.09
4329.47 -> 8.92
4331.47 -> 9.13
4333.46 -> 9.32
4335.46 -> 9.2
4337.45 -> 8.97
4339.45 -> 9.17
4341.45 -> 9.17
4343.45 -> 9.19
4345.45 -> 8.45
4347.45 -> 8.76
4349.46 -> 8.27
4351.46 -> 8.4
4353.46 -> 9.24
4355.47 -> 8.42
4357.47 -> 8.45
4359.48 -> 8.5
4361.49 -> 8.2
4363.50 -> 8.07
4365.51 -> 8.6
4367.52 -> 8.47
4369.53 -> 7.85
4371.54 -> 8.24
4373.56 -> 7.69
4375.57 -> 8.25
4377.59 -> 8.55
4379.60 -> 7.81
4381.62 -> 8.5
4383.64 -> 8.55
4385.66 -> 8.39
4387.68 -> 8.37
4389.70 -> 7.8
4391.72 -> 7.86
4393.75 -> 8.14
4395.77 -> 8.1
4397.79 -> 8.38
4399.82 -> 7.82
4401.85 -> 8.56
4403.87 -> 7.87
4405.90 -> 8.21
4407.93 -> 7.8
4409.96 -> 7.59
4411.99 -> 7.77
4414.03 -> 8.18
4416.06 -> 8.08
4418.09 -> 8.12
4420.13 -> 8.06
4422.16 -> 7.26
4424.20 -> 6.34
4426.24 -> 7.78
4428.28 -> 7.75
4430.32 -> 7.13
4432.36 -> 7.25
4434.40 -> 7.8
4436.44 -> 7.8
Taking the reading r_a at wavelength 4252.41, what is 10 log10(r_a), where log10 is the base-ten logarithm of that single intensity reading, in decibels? 9.93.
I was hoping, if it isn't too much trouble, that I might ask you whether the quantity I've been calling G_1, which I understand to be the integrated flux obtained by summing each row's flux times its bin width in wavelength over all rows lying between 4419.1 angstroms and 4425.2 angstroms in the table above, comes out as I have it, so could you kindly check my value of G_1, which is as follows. 44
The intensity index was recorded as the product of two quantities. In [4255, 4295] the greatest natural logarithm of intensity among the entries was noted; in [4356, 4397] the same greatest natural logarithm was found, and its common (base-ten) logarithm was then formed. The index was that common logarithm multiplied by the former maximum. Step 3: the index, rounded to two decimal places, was 0.79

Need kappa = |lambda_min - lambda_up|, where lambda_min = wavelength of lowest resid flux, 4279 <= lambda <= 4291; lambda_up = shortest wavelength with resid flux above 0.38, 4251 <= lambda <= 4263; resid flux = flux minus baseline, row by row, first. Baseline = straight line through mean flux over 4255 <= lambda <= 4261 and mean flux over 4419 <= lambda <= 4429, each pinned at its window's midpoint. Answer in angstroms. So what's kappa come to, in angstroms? 29.5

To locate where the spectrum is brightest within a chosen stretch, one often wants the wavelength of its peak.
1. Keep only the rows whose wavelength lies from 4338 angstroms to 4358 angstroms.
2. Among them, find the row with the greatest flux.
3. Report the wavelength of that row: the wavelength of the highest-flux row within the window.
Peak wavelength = 4353.46 angstroms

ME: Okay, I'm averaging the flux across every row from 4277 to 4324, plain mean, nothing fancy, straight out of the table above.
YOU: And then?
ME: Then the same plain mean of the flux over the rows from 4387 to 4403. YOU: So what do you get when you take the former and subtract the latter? 2.1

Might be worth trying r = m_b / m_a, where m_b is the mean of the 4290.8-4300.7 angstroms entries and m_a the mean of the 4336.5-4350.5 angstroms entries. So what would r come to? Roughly 1.17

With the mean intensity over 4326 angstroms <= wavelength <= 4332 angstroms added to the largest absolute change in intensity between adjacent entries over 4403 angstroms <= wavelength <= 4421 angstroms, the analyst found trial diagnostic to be 9.5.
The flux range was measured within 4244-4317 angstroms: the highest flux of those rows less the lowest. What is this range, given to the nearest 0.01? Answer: 1.61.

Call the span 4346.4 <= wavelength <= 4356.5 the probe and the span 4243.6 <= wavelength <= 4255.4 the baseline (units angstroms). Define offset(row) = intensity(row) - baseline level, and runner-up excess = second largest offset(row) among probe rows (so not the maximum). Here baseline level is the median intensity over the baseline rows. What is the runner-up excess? -1.0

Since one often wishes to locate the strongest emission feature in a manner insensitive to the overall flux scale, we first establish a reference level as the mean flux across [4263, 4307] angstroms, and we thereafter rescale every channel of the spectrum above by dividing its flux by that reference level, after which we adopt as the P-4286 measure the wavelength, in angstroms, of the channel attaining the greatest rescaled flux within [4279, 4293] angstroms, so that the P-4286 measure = 4287.80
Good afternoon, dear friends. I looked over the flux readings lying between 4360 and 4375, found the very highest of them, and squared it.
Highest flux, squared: 74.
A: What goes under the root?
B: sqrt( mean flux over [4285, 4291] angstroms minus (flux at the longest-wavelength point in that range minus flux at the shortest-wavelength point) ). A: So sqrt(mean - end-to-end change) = 3.296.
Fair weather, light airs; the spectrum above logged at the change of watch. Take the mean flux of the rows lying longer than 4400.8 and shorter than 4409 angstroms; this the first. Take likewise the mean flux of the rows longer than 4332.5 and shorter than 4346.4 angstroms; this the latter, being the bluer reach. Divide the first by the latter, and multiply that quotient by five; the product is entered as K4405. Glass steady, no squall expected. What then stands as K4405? 4.47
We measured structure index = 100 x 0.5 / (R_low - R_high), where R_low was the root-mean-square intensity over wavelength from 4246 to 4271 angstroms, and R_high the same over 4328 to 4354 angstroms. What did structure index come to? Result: 47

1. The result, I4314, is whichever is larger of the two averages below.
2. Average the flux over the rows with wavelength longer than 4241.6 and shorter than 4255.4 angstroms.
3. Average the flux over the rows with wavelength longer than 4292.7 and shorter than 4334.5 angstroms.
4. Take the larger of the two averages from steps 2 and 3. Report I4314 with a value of 9.9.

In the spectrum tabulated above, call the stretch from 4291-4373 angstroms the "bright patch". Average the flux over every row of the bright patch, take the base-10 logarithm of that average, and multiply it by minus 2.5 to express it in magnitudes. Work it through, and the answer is -2.42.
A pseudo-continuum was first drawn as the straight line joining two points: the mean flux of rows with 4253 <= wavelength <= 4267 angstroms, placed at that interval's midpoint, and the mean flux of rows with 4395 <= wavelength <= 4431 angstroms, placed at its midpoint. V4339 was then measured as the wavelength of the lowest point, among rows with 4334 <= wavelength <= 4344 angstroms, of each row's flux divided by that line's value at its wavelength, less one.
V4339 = 4337.45 angstroms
